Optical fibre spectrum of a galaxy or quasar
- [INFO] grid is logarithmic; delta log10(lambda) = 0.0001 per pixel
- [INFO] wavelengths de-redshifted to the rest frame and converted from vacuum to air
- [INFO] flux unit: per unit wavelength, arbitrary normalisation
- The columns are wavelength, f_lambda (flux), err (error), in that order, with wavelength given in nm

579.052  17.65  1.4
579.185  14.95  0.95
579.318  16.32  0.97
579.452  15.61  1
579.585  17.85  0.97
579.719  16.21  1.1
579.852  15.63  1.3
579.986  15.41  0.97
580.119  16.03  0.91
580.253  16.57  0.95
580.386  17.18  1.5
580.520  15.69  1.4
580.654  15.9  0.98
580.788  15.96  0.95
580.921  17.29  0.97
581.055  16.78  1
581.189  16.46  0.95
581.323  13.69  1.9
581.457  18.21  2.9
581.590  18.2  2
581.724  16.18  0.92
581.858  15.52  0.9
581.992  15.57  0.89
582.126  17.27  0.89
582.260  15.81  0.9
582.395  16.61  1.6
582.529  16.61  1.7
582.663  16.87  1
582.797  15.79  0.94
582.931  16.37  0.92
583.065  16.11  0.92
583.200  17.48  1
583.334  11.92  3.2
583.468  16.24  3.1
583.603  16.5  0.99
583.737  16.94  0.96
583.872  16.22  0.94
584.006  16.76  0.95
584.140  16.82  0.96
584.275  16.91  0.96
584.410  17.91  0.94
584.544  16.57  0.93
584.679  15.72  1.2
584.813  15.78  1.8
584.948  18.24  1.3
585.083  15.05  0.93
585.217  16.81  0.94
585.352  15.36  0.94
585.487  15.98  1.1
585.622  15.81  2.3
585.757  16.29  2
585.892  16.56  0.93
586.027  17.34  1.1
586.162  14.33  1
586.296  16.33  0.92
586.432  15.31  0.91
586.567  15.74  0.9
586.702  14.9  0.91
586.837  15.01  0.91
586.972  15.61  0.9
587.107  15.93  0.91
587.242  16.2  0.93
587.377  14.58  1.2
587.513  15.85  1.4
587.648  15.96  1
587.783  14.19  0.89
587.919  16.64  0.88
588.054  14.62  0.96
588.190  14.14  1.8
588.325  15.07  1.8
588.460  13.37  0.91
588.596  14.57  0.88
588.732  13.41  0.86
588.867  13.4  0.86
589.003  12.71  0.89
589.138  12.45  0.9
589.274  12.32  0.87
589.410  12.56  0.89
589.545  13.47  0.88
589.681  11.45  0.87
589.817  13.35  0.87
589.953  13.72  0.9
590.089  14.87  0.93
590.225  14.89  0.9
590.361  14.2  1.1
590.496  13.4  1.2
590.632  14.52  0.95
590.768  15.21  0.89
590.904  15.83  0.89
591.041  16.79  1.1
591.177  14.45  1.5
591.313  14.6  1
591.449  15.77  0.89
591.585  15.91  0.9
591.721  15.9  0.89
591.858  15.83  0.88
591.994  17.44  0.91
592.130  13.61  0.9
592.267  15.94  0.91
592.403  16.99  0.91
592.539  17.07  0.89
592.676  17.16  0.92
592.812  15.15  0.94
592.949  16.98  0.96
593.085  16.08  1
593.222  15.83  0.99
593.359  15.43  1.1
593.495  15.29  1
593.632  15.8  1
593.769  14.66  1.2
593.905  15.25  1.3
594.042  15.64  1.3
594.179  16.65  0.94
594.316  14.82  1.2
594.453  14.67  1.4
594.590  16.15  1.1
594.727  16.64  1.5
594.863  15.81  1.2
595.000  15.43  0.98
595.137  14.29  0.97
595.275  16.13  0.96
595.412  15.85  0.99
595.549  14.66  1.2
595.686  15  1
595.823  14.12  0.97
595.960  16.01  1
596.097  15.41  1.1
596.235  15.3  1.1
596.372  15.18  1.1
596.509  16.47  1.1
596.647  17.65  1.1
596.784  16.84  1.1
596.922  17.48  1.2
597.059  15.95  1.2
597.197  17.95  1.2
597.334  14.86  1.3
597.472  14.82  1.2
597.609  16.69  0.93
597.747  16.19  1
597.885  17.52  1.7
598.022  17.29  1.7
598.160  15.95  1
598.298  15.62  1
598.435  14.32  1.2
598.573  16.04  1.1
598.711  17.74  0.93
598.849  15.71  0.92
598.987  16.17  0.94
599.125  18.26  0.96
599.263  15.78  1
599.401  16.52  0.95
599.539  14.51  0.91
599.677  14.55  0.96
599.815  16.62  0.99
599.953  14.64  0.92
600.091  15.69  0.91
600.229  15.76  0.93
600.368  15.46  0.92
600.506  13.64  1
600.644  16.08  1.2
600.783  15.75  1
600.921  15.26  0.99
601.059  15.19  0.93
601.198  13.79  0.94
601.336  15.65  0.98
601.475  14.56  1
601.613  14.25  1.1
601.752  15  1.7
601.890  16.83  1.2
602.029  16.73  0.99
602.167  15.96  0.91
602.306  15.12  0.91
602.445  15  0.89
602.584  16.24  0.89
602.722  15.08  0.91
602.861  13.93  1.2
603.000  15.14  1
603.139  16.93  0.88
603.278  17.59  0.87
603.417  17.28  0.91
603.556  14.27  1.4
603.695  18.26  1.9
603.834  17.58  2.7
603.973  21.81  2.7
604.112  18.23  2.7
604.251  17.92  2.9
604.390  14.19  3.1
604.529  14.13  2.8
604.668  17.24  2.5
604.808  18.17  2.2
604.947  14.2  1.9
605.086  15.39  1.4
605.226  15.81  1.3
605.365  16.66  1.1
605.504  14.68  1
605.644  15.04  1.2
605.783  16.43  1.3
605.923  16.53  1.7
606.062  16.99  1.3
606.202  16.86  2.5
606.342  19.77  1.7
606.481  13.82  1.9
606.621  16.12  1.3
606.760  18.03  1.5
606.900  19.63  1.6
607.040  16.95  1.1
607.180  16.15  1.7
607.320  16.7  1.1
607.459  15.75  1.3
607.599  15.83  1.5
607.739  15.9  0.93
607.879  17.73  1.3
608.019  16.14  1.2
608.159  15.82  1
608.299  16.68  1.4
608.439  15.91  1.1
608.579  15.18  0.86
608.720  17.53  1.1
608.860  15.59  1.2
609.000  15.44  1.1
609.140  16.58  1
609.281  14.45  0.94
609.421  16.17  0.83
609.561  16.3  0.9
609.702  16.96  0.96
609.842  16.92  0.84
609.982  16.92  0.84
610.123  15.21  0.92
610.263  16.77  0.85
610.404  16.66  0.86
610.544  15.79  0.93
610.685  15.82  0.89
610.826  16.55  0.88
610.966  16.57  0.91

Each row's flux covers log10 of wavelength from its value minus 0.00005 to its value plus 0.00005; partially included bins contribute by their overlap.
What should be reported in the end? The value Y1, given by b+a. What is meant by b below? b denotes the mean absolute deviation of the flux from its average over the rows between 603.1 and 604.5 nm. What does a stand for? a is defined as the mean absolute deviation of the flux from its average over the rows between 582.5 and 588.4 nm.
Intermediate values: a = 0.82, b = 1.4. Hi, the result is 2.21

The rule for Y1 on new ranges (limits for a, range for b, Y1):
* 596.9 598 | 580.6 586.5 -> 1.77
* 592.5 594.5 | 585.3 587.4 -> 1.30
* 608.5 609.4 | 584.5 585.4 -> 1.69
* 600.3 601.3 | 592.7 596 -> 1.36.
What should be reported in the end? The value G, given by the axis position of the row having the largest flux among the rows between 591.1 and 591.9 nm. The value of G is 591.585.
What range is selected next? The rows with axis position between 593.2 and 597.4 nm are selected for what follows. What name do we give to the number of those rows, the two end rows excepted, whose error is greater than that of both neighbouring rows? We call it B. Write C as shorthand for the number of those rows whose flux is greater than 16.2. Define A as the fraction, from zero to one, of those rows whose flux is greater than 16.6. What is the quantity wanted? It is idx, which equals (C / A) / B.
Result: 9.0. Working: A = 0.2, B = 4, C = 7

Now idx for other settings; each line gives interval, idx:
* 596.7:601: 5.7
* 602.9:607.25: 6.9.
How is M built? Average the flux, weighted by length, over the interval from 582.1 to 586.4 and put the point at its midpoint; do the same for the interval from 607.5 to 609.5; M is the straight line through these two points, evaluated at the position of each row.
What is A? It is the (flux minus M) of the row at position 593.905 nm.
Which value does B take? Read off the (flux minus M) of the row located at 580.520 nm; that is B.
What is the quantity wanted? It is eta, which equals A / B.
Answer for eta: 1.5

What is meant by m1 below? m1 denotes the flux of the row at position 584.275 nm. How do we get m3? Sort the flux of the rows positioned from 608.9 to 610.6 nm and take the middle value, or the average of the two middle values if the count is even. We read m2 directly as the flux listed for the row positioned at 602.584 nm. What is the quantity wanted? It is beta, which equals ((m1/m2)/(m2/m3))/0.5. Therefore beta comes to 2.1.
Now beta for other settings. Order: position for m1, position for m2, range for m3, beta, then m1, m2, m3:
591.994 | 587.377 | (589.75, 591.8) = 2.4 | 17.44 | 14.58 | 14.9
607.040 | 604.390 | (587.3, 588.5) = 2.5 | 16.95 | 14.19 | 14.6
